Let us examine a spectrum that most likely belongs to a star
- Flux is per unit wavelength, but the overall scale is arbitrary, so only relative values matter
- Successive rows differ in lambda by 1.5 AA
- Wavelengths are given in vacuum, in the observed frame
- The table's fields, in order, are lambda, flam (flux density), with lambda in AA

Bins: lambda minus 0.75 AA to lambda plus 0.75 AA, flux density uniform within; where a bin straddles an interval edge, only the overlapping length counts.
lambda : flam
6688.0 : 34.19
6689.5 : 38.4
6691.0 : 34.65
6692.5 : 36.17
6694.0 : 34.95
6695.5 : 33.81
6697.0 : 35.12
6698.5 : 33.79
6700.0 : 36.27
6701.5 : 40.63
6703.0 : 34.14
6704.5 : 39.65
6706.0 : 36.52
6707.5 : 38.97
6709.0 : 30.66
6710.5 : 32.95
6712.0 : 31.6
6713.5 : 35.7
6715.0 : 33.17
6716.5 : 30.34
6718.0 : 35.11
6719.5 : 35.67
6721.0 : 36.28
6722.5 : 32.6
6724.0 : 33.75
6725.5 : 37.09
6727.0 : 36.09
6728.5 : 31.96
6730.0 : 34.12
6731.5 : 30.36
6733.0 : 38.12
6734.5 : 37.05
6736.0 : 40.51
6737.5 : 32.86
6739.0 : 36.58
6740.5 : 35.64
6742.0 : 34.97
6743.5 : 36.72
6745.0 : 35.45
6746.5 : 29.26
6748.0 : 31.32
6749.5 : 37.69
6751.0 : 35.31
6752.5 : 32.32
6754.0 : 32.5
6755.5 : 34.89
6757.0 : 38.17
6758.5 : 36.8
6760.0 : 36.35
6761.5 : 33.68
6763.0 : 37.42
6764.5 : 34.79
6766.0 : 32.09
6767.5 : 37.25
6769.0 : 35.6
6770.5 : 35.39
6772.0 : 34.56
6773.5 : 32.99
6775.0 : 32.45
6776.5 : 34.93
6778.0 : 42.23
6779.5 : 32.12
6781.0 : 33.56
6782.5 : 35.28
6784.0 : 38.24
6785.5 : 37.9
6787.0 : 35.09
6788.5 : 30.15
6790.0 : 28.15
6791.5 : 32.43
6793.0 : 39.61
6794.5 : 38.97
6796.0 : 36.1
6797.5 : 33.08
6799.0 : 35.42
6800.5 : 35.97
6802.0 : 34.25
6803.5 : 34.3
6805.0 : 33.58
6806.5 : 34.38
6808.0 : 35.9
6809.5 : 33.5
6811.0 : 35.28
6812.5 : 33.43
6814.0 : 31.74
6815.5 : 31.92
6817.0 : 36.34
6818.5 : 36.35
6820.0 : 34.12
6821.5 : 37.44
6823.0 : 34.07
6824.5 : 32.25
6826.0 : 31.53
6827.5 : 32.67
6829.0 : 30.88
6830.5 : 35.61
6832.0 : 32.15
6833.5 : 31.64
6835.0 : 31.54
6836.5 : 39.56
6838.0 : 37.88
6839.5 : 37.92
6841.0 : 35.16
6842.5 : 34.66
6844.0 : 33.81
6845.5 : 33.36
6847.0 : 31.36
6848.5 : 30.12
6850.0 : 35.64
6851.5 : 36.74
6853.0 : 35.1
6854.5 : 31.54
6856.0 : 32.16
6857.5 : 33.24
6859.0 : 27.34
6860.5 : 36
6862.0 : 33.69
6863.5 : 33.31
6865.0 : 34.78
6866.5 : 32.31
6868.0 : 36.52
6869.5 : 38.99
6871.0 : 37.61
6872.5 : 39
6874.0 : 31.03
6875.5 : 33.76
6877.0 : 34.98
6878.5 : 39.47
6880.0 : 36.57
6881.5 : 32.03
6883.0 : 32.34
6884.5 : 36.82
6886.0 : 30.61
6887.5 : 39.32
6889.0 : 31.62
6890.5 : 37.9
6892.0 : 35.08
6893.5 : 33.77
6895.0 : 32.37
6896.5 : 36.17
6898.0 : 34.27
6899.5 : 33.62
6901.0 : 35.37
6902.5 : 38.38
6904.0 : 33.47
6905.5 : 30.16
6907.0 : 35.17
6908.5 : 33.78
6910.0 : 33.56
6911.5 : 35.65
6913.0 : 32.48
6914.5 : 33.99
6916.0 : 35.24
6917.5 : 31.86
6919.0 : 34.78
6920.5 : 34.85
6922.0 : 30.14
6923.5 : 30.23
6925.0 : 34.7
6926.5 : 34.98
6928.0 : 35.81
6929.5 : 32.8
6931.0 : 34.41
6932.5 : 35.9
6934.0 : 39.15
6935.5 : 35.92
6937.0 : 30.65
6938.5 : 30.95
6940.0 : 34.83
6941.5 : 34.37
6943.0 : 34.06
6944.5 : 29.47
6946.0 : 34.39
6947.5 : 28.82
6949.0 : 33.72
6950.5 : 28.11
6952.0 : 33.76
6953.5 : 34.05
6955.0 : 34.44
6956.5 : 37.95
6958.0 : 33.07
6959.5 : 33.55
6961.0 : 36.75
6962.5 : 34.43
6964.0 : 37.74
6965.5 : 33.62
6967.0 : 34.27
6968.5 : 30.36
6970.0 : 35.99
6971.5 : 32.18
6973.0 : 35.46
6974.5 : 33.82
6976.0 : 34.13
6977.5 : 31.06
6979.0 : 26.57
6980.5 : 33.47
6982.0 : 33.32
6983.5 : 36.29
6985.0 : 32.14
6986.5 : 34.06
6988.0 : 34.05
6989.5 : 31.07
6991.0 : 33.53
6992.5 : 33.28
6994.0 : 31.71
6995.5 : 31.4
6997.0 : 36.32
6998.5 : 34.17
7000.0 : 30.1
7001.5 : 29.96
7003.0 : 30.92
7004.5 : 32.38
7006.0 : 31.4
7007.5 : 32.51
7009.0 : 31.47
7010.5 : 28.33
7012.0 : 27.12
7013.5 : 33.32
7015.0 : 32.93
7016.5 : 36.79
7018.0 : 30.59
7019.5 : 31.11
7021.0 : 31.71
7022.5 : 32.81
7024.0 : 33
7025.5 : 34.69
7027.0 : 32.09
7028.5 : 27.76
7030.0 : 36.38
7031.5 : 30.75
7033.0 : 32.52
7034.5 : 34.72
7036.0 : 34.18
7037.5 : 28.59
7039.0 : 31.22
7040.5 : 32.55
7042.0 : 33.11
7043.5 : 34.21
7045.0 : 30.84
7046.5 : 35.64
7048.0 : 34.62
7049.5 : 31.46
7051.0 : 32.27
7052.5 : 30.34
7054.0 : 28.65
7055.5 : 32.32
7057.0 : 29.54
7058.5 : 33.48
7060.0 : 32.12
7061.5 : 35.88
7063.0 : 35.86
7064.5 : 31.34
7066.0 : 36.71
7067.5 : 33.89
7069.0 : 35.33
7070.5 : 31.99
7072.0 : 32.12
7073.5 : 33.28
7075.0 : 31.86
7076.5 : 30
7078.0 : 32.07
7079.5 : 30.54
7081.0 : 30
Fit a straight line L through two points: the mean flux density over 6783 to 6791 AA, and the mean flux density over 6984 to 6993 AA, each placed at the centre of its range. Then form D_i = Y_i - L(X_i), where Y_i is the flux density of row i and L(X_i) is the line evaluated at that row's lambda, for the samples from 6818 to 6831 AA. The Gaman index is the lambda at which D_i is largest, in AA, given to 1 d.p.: 6821.5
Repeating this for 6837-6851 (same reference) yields 6839.5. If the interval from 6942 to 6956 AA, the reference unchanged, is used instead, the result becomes 6955.0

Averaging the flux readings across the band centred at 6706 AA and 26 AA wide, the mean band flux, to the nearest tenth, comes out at 34.9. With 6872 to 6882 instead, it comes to 35.3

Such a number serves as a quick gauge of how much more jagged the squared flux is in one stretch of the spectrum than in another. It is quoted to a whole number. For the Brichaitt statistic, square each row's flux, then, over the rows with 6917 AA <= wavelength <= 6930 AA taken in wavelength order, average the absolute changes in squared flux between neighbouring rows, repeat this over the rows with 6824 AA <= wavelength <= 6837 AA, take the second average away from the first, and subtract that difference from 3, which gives 41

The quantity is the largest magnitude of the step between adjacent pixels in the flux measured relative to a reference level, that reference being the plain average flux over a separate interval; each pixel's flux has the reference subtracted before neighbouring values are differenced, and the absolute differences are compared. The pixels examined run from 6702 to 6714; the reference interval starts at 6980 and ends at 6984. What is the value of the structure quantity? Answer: 8.3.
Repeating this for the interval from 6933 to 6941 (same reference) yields 5.3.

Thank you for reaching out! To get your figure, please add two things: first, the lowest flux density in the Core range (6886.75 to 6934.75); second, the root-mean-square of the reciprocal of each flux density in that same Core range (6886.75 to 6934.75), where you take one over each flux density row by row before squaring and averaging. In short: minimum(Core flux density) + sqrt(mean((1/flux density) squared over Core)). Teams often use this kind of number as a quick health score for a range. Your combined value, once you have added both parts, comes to 30.2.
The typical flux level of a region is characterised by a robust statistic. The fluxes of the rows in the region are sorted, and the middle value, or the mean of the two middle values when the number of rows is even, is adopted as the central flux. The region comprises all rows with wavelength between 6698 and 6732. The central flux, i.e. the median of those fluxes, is 34.1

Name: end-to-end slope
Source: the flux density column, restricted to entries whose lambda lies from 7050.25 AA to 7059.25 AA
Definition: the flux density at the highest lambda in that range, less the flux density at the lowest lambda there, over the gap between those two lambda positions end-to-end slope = 0.2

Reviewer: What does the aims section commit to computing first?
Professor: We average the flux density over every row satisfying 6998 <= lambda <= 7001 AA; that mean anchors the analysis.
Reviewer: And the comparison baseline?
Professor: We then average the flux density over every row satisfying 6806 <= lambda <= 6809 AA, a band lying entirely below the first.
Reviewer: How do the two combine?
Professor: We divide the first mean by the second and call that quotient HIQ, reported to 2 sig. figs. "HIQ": 0.91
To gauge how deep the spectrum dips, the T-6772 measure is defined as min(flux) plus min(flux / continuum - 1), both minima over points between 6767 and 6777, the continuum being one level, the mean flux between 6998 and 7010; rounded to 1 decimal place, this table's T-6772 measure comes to 32.5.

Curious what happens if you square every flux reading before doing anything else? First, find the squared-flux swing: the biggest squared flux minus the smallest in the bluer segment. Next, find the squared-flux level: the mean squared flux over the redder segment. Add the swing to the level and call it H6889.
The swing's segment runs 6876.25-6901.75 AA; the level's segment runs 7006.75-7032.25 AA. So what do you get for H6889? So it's 1649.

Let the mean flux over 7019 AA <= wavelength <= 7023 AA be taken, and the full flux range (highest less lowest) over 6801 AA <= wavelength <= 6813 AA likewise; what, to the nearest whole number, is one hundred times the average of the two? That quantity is 1717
